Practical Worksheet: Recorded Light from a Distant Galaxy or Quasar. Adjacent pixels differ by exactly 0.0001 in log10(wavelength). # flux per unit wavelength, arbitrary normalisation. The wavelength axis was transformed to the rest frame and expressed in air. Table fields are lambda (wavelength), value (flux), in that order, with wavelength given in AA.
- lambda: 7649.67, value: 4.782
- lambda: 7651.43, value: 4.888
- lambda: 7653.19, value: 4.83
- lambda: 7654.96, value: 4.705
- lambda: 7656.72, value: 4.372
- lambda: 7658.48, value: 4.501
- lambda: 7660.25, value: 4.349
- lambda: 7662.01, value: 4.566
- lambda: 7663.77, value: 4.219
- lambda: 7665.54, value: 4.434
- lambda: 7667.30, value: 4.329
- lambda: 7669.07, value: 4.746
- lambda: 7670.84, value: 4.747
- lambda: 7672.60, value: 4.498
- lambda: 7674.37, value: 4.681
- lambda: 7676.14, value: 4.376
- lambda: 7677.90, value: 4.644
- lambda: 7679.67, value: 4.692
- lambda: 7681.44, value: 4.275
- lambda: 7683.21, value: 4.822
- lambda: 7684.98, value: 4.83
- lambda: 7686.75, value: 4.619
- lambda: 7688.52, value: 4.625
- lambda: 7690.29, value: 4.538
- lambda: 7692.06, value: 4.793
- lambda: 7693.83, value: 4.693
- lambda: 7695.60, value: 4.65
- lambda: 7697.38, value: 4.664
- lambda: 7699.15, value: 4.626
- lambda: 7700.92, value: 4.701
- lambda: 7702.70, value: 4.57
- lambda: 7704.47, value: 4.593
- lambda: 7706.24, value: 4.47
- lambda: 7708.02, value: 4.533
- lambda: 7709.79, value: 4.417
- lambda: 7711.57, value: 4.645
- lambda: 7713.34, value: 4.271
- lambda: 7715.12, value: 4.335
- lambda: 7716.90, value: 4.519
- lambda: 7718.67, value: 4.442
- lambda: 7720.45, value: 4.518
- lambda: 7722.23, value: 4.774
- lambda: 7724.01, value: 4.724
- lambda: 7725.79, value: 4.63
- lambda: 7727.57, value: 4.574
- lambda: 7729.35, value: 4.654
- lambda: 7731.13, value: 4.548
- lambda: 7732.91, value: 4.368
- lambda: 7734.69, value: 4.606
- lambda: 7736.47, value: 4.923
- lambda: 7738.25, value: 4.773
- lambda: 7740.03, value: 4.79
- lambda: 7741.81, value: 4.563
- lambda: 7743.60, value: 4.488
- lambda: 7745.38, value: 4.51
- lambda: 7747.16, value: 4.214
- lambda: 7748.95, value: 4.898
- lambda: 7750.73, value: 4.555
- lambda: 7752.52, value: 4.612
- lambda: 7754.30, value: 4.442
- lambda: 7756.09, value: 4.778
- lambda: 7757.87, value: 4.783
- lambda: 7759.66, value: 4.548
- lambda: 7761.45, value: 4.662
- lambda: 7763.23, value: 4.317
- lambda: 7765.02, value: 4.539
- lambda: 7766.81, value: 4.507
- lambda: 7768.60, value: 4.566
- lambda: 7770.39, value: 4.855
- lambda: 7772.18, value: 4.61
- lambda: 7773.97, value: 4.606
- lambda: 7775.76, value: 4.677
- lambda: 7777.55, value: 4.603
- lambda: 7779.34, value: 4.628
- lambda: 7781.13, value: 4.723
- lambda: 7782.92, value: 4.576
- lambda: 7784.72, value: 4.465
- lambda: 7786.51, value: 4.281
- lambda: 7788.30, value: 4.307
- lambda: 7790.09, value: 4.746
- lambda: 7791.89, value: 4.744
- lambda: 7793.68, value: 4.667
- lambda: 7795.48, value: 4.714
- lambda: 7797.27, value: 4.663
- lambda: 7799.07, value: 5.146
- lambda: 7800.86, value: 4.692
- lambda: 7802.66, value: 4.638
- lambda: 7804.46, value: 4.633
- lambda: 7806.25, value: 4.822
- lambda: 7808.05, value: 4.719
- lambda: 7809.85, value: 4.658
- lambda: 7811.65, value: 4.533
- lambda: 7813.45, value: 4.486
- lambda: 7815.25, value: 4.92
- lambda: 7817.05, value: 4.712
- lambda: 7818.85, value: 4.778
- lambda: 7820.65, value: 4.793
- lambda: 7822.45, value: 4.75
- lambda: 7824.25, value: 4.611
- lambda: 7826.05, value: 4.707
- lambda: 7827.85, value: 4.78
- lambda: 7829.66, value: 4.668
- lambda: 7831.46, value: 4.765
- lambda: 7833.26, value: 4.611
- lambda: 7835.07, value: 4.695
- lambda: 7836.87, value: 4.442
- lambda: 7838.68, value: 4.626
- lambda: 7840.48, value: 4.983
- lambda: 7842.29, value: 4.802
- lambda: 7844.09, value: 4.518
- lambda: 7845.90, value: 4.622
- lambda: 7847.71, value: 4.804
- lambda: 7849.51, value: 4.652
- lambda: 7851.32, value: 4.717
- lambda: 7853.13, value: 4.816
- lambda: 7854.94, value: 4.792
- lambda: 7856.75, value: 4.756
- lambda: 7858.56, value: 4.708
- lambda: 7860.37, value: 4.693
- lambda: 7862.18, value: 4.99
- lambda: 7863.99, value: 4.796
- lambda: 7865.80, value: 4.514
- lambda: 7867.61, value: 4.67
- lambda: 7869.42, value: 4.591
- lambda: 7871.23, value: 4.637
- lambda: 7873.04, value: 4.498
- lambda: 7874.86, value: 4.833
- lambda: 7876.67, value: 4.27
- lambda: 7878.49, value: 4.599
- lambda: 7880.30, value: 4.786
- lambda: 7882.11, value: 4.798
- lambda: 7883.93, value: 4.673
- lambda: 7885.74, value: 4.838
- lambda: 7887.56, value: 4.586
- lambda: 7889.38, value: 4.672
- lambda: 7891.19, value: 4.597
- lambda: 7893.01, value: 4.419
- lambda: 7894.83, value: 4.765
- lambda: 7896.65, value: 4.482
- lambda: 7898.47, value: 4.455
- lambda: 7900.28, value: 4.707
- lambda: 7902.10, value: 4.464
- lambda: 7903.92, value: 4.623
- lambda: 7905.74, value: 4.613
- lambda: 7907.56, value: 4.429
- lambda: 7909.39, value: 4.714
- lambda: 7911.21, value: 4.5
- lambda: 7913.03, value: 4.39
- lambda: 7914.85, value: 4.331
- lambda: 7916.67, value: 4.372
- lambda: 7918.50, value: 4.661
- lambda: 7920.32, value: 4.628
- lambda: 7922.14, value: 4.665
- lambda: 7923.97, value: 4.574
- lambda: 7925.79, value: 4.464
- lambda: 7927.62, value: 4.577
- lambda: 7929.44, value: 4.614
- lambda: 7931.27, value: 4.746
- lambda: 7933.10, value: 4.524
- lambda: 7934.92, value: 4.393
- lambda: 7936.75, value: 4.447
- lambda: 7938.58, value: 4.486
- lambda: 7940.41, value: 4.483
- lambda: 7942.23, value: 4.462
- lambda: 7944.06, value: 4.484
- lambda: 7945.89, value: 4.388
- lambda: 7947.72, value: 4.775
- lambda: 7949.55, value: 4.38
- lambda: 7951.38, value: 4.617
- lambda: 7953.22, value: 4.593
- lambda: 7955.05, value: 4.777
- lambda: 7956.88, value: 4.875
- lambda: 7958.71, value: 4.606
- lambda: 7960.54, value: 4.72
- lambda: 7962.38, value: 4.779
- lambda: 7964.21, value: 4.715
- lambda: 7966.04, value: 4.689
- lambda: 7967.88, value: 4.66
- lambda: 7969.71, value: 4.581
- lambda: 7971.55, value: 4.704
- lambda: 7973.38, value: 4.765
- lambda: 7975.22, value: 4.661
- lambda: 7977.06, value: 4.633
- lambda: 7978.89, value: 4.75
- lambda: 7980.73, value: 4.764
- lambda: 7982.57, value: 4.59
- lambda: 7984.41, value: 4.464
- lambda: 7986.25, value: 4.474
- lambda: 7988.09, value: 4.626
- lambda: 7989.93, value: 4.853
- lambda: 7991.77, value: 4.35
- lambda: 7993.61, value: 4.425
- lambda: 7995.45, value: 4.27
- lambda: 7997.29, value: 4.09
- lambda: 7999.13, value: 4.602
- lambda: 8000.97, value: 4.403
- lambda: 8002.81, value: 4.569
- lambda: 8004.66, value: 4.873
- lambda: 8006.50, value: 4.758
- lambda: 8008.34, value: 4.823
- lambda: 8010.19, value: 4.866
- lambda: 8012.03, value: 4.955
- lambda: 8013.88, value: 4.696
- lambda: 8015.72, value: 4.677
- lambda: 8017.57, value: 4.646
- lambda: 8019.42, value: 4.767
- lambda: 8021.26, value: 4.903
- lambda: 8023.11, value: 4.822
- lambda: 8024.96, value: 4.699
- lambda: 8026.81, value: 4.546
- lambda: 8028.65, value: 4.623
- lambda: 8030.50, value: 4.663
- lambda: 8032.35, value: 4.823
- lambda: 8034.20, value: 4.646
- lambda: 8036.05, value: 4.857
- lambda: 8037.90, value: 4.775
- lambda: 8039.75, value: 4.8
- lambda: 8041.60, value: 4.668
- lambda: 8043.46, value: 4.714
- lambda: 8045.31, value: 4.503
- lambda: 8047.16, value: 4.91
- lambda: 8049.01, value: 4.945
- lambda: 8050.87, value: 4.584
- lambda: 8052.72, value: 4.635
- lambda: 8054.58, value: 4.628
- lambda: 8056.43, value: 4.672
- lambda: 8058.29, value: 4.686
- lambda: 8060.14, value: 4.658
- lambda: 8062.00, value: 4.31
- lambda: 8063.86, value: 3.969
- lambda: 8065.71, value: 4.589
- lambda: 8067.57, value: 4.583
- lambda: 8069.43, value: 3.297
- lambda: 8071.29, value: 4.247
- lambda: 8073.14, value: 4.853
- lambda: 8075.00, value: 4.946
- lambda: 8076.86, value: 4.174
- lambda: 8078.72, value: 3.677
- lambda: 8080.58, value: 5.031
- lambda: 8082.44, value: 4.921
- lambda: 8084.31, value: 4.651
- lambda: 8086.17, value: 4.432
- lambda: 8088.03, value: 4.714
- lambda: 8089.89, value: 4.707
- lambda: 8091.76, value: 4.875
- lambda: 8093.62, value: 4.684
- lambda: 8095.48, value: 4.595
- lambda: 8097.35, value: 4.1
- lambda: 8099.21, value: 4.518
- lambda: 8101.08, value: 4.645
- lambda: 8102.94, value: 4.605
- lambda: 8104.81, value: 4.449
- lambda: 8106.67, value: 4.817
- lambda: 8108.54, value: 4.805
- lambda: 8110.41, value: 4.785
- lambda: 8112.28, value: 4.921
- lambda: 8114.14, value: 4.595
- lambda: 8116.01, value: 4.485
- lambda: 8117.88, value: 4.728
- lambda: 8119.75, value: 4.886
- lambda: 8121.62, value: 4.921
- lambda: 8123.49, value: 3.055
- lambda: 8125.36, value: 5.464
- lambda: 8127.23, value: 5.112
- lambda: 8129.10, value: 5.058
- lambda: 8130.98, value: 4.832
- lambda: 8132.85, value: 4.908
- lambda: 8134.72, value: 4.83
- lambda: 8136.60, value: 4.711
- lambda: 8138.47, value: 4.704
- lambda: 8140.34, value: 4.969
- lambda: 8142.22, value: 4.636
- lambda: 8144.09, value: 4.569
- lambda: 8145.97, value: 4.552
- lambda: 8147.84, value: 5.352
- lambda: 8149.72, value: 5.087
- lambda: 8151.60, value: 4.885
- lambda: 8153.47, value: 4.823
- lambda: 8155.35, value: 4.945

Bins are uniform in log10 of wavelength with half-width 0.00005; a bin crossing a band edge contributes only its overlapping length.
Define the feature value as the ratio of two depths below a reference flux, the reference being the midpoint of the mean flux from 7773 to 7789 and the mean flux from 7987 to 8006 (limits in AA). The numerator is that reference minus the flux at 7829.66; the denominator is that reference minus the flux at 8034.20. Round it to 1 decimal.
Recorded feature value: 1.2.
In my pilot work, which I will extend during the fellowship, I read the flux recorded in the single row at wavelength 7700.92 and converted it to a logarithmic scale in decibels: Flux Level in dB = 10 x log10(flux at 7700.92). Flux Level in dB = 6.72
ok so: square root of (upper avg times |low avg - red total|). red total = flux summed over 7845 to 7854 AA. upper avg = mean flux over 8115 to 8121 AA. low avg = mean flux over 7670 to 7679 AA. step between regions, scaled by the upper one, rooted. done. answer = 9.5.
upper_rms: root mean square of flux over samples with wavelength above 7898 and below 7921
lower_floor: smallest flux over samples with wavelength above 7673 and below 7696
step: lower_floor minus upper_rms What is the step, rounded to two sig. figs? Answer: -0.26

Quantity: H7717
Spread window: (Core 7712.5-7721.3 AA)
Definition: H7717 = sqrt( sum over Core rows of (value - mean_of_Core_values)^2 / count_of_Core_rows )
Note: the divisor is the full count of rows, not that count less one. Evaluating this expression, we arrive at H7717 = 0.099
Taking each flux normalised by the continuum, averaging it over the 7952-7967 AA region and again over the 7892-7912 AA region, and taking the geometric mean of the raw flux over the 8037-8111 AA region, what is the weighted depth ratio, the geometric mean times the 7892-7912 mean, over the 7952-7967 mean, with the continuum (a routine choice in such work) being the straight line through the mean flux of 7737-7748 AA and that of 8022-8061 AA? 4.44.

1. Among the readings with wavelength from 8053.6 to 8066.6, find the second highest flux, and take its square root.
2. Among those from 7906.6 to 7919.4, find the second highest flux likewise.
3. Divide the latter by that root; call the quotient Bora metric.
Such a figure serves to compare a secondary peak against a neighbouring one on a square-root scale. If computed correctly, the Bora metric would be 2.16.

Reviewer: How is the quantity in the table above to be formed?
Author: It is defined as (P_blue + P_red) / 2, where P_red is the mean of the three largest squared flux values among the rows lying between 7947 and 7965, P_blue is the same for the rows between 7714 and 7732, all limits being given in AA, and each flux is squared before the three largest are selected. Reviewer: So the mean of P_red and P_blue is 22.7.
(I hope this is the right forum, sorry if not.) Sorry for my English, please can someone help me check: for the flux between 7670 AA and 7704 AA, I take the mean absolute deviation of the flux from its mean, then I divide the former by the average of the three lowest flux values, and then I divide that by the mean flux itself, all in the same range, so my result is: 0.0049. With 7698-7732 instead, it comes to 0.0050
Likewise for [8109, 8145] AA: 0.0136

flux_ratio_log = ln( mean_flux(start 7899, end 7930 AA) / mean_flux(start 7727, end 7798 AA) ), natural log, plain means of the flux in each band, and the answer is -0.012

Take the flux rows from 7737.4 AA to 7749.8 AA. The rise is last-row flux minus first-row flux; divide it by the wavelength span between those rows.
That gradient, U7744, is 0.012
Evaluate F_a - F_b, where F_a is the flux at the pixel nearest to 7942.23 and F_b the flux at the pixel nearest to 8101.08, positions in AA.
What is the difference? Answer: -0.2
